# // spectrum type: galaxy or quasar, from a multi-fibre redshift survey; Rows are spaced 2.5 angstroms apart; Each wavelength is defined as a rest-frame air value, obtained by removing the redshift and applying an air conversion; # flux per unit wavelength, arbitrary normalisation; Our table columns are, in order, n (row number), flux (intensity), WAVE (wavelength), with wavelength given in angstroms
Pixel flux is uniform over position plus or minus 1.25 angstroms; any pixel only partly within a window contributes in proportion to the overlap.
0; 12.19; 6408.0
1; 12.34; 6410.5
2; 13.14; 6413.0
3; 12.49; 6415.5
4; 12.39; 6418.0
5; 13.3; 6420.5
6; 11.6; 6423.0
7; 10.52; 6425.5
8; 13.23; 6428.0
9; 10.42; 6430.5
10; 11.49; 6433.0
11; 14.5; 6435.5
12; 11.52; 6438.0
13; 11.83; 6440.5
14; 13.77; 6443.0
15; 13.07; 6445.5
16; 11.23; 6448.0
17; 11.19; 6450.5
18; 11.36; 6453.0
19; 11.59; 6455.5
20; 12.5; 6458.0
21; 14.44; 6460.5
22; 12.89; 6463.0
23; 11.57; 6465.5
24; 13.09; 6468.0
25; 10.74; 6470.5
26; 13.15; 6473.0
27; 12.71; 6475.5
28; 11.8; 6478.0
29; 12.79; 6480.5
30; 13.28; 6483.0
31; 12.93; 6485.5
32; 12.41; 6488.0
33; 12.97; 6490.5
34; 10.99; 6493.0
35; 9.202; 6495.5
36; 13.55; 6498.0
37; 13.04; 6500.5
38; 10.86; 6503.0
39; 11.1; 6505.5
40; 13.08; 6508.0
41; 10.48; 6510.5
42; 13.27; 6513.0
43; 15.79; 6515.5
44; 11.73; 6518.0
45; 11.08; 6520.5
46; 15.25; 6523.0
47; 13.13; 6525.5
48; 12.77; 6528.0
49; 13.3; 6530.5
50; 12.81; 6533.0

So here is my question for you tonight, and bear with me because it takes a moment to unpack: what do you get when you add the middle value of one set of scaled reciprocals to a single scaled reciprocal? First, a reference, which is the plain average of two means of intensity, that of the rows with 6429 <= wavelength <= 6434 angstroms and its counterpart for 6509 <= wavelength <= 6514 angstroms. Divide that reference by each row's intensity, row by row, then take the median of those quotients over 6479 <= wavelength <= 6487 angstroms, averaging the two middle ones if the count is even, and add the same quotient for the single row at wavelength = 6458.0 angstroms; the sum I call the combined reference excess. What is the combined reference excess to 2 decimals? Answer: 1.80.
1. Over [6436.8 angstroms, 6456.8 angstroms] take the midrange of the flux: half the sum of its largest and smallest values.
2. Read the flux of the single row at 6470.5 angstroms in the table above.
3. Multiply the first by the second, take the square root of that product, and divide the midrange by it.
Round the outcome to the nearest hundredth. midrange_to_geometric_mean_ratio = 1.08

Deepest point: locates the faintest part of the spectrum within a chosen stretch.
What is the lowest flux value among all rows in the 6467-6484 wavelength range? 10.74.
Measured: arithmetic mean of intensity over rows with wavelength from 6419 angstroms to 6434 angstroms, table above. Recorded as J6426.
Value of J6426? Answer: 11.8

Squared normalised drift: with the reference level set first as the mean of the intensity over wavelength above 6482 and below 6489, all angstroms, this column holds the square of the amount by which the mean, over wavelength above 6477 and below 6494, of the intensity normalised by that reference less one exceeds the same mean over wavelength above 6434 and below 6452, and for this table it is 0.0000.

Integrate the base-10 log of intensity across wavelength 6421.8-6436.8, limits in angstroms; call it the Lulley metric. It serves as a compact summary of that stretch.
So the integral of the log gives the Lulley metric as 16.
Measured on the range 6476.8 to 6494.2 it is 19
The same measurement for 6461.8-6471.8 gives 11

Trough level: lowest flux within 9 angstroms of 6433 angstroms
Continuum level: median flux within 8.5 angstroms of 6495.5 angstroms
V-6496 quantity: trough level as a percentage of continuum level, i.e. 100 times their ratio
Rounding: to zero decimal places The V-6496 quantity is 84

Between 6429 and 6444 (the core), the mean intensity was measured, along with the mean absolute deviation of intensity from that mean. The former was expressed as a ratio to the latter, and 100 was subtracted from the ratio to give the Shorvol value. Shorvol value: -90.2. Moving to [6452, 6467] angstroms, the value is -86.0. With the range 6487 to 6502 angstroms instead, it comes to -90.7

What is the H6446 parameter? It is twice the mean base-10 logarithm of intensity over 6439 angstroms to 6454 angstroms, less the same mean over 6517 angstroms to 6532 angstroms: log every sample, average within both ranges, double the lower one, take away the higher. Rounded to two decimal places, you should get 1.05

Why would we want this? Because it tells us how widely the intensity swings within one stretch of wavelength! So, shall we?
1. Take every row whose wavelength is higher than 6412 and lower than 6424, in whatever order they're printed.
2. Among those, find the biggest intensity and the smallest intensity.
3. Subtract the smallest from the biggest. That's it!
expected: 1.7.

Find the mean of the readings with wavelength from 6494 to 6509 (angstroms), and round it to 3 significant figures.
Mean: 11.8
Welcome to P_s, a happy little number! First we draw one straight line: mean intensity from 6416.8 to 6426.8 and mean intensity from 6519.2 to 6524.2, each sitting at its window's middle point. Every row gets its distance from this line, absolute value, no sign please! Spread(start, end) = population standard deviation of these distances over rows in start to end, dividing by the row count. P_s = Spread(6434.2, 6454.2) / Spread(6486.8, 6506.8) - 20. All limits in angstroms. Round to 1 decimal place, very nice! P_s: -19.5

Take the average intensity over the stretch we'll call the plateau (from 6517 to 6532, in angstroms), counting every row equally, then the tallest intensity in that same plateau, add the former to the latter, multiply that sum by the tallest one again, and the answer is 429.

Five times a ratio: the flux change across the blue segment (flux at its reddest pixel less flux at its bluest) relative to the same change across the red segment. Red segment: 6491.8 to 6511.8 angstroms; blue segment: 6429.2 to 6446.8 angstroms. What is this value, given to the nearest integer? -26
